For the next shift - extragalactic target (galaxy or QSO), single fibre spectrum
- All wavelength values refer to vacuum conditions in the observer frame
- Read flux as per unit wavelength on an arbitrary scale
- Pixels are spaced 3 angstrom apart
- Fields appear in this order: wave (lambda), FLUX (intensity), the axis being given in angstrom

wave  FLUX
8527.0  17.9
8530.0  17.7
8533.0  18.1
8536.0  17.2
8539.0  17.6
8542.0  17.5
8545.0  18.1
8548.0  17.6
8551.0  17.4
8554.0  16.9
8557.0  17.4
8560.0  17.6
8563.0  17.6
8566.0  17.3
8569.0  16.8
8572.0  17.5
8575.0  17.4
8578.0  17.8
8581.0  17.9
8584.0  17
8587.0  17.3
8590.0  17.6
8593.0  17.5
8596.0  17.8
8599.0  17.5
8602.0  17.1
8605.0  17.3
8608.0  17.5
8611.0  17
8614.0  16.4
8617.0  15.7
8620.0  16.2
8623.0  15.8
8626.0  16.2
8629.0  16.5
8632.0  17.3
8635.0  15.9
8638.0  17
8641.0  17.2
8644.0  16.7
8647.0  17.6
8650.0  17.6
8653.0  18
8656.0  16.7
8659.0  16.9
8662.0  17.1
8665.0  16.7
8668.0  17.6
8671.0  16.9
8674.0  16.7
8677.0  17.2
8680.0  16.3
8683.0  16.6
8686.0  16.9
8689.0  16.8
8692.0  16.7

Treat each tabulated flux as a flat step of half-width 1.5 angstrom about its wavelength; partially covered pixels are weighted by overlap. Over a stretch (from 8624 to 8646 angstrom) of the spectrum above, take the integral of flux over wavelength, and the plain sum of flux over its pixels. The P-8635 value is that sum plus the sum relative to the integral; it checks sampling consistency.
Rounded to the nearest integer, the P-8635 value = 117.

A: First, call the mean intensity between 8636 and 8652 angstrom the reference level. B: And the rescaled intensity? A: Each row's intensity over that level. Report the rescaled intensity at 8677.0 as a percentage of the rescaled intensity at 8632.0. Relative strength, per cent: 99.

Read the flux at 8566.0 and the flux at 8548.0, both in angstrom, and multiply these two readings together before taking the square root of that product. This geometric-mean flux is 17.4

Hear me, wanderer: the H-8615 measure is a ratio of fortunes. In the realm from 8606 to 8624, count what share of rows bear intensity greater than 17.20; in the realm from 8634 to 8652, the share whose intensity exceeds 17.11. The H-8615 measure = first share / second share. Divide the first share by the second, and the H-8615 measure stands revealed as 0.33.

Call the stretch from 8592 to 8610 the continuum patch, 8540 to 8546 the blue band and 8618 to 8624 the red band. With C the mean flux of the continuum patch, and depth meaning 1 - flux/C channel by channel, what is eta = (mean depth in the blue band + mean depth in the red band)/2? 0.032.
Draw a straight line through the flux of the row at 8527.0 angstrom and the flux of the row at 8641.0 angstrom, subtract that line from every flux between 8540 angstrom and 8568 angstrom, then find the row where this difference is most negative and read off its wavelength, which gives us 8554.0 angstrom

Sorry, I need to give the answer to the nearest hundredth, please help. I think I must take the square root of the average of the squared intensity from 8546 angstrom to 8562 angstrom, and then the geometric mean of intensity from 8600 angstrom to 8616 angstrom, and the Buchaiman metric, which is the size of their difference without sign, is 0.33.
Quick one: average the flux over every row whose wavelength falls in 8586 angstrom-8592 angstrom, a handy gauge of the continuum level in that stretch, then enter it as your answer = 17.5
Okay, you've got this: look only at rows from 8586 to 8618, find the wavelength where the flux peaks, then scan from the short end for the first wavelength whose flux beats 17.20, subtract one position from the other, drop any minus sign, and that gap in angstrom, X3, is 9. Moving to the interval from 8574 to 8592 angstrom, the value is 6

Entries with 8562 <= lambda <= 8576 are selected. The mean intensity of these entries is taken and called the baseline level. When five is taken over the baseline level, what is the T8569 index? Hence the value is 0.289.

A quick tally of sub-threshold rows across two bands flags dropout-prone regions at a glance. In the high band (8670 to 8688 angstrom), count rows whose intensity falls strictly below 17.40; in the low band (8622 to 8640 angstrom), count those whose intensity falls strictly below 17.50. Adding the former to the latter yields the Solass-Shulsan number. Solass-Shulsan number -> 12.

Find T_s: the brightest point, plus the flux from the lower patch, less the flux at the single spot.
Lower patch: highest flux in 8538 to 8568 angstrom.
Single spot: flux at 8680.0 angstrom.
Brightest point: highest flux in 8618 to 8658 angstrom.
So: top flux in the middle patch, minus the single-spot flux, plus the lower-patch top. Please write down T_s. 19.8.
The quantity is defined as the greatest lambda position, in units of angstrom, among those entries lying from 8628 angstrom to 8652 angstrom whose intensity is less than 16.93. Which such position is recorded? 8644.0 angstrom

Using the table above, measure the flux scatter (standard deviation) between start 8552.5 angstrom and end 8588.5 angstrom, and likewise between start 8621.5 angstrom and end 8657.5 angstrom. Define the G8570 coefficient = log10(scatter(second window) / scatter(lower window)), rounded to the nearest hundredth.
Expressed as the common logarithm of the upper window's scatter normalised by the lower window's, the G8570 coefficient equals 0.31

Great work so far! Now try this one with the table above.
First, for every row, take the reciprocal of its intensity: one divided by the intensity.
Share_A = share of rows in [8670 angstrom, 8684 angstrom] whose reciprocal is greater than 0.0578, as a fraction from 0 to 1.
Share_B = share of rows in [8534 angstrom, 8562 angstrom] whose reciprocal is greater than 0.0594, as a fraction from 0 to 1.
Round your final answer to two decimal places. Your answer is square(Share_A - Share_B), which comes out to 1.00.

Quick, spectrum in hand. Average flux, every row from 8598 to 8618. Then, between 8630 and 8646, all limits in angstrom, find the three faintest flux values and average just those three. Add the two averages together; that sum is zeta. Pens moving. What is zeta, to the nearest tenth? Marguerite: 33.5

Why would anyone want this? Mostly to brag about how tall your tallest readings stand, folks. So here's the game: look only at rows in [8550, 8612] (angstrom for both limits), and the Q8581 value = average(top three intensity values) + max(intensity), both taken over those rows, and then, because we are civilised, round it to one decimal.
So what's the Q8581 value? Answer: 35.7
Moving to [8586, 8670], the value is 35.8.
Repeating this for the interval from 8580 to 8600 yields 35.7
